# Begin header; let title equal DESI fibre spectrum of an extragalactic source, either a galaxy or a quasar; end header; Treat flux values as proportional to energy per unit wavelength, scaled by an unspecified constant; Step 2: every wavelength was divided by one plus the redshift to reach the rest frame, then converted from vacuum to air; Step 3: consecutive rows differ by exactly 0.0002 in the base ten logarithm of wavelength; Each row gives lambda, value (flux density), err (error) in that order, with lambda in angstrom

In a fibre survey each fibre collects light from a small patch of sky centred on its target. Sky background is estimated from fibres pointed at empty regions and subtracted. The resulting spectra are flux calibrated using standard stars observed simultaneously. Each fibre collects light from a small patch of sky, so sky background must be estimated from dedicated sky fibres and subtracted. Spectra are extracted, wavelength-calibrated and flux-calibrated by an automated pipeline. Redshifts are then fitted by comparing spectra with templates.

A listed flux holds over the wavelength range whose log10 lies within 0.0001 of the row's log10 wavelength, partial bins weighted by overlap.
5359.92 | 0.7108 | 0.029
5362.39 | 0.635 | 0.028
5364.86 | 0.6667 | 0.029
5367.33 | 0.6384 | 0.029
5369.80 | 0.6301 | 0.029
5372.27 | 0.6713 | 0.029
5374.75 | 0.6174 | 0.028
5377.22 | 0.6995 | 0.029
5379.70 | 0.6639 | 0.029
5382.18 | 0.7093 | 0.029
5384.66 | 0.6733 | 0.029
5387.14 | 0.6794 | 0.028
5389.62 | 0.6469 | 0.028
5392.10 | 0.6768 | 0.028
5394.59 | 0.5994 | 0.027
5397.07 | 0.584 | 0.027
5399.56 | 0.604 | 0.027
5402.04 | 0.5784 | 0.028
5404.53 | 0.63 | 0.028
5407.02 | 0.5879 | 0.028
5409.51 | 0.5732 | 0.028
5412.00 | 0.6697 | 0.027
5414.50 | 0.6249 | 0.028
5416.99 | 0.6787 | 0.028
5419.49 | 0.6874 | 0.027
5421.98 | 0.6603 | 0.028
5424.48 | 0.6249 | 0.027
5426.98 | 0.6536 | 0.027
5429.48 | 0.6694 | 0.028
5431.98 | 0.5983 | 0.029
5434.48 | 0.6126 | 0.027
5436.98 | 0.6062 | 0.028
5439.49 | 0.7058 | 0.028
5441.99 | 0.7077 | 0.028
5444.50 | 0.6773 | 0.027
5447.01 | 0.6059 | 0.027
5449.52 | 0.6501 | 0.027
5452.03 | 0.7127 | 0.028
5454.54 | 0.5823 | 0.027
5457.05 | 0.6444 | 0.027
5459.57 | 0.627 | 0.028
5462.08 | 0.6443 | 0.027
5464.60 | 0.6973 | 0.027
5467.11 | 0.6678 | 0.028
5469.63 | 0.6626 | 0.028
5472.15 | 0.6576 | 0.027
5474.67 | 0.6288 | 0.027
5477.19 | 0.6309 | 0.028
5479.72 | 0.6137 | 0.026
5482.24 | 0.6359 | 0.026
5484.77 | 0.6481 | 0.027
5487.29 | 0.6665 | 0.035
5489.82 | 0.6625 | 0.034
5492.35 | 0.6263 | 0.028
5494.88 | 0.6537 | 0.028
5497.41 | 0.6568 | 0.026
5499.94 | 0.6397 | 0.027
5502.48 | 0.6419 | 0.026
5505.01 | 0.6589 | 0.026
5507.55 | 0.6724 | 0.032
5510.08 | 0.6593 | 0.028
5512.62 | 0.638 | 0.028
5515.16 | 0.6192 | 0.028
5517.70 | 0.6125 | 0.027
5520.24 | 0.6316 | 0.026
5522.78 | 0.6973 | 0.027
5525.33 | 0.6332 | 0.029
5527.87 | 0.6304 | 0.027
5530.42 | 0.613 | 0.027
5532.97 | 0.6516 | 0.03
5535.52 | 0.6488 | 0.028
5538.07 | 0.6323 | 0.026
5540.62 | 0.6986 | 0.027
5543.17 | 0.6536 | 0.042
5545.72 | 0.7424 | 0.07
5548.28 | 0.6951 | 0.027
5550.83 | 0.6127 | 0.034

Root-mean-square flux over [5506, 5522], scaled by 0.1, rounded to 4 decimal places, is 0.0639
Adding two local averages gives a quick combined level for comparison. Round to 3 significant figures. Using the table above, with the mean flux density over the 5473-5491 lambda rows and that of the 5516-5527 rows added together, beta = 1.28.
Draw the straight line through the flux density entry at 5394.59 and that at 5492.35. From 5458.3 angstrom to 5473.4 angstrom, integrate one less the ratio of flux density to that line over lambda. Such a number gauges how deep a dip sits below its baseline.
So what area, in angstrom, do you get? -1.0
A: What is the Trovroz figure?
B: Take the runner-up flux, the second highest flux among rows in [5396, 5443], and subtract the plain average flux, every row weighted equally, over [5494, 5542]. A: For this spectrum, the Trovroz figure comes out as 0.059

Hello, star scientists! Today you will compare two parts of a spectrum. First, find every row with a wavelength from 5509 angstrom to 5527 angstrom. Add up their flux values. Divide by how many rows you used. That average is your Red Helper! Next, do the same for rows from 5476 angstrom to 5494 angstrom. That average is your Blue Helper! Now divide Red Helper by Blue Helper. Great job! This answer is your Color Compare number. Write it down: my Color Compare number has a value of 1.00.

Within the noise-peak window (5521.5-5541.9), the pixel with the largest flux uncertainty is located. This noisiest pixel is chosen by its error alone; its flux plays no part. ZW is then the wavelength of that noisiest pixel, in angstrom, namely 5532.97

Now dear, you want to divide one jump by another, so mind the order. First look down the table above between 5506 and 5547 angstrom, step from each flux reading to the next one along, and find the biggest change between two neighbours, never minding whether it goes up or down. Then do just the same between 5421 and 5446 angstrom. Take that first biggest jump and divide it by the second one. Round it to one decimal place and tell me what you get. 0.9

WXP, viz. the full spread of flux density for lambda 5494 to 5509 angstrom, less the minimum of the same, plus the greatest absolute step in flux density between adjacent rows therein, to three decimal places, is -0.590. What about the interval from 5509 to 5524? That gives -0.462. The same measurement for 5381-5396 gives -0.412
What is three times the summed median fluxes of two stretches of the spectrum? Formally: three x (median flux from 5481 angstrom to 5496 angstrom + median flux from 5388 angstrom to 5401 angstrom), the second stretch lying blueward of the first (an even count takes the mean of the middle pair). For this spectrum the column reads 3.76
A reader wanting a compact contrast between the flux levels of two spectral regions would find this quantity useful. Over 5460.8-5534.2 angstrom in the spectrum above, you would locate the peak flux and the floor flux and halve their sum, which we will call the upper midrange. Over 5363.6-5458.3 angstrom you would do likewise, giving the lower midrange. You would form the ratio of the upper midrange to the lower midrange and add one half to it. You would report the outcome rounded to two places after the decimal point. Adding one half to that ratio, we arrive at 1.52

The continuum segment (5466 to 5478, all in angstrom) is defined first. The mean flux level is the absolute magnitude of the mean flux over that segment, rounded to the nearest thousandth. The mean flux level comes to 0.650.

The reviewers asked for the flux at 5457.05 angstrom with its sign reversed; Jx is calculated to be -0.644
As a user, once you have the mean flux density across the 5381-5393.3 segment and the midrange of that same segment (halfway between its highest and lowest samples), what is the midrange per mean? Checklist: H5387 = 1.001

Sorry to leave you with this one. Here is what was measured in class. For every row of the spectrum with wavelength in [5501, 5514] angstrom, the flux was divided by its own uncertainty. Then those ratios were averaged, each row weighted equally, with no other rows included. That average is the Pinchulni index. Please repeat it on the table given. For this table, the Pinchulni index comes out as 23.5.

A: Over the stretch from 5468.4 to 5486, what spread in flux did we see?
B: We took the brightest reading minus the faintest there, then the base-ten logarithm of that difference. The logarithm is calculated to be -1.3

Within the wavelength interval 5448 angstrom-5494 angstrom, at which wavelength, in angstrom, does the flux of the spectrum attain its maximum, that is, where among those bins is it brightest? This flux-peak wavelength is 5452.03 angstrom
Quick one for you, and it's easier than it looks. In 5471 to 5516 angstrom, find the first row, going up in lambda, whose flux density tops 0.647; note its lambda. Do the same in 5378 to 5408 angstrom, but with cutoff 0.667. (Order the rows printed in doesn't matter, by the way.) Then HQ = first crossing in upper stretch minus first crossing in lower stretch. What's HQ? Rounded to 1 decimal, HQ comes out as 90.0 angstrom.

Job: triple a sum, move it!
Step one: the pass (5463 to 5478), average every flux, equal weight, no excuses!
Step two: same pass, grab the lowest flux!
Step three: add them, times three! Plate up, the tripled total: 3.86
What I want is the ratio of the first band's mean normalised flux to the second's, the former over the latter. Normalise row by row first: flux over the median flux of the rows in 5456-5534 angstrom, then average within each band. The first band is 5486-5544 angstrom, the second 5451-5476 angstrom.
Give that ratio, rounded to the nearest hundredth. 0.99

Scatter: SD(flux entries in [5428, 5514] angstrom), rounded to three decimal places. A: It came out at 0.031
